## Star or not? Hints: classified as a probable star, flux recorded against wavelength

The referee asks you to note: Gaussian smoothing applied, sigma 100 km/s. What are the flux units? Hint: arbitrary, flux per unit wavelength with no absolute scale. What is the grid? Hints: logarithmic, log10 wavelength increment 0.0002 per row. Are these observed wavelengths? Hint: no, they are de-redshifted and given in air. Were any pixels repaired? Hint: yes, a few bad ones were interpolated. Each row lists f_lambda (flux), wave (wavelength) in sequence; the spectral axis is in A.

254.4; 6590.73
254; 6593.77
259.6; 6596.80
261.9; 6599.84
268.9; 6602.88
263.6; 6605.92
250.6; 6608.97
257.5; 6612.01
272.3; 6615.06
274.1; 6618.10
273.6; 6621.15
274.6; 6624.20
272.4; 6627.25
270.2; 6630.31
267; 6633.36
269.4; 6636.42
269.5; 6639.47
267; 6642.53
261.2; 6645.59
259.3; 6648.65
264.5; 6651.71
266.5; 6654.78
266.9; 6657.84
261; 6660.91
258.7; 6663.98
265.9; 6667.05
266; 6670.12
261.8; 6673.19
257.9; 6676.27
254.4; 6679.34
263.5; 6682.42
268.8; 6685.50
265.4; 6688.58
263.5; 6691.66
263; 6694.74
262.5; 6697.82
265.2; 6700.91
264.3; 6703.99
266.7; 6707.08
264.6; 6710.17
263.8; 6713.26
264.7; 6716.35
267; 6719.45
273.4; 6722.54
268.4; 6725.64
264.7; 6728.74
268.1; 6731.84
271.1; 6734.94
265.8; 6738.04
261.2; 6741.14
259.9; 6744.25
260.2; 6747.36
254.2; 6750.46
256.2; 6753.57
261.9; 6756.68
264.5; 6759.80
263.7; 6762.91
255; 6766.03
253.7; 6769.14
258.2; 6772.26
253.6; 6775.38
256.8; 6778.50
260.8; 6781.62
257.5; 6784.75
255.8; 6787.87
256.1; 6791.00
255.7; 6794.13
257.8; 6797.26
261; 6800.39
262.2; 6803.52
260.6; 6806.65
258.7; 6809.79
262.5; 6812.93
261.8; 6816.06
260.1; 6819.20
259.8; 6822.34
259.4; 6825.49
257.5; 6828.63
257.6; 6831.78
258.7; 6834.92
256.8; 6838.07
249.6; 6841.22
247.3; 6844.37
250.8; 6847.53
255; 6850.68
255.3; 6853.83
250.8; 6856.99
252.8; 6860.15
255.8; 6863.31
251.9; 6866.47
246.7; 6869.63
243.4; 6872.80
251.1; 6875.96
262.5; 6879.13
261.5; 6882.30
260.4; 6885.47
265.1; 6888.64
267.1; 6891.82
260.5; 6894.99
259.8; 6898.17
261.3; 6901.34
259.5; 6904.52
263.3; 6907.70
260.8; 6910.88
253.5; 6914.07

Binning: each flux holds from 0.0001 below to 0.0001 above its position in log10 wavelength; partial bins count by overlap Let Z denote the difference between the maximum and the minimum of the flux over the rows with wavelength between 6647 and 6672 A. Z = 8.2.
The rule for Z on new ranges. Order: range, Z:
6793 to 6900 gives 23.7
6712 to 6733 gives 9.6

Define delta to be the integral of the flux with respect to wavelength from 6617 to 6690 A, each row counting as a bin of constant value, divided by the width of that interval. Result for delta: 266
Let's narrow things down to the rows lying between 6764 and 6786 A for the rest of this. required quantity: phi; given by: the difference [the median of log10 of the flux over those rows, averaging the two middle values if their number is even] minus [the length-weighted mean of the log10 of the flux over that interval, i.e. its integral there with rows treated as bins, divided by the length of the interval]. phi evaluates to 0.0007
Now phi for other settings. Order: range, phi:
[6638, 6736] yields 0.0003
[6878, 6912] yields -0.0013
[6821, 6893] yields 0.0010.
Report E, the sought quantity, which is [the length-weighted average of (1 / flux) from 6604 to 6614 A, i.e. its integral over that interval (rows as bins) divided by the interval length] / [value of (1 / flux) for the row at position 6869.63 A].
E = 0.95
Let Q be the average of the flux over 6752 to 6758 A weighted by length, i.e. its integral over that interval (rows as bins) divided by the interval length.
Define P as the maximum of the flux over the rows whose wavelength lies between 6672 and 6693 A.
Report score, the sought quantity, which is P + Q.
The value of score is 527.7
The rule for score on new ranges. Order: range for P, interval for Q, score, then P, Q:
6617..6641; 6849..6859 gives 528.4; 274.6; 254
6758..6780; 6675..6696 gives 526.9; 264.5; 262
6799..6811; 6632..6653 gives 527.7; 262.2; 265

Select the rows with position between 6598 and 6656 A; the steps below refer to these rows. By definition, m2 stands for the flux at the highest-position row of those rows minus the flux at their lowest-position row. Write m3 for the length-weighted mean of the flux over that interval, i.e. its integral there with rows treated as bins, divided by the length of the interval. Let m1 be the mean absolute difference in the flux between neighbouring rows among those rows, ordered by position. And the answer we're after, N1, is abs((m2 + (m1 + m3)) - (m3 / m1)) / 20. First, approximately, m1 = 4.32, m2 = 5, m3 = 266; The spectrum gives 10.7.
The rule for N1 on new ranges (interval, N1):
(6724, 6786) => 9.0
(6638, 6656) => 9.5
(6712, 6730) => 9.9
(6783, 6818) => 5.6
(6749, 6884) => 9.0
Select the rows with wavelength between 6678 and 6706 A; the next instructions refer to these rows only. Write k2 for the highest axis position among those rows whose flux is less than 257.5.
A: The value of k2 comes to 6679.34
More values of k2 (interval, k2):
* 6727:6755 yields 6753.57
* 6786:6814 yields 6794.13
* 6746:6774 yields 6769.14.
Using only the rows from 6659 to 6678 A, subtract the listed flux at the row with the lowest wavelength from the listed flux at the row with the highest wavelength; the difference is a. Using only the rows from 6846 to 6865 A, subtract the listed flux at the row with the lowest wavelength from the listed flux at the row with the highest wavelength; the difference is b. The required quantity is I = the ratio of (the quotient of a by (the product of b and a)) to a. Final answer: -0.06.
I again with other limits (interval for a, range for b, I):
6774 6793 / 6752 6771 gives -0.16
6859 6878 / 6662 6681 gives 0.14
